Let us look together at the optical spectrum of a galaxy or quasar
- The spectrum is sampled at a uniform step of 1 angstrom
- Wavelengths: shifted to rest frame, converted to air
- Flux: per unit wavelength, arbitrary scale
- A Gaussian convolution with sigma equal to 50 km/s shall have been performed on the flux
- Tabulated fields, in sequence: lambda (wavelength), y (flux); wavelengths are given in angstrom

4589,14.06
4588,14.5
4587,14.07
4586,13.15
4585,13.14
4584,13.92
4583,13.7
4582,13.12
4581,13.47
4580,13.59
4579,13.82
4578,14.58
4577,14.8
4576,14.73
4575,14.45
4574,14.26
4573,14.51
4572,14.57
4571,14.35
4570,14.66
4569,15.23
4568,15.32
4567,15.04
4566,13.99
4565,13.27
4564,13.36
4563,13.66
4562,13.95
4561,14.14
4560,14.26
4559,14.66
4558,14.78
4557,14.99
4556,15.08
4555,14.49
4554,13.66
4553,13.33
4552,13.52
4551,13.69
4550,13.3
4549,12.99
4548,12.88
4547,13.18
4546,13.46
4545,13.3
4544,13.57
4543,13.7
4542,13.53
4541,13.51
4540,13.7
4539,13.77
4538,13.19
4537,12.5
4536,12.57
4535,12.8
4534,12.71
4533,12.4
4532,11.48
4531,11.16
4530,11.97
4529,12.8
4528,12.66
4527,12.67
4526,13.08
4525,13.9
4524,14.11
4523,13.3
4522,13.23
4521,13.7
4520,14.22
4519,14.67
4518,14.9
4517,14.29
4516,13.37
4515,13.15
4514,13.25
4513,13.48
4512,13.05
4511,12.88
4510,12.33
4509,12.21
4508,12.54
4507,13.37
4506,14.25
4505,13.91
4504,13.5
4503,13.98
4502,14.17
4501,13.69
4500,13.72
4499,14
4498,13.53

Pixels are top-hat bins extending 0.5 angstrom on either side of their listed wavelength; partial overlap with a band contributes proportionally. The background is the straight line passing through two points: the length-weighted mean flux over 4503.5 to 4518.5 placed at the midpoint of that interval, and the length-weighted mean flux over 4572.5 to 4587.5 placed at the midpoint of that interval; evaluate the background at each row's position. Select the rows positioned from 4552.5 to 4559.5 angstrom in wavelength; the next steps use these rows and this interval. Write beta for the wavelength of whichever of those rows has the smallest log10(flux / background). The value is 4553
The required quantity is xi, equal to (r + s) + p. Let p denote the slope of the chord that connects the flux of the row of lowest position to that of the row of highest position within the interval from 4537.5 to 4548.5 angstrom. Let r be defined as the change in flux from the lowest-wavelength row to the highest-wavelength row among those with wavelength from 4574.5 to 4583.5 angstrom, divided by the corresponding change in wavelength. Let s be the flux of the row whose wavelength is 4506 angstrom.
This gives 14.1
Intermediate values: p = -0.03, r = -0.09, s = 14.25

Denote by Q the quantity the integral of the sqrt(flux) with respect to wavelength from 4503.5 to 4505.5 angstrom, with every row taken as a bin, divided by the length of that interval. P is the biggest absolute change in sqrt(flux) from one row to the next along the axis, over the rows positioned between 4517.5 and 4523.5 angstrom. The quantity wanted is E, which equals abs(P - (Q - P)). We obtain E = 3.56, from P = 0.070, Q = 3.70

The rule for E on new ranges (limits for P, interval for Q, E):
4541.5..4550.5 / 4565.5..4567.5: 3.72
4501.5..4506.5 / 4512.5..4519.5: 3.59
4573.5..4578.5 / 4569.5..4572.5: 3.74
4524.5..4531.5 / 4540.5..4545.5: 3.44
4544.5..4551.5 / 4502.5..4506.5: 3.62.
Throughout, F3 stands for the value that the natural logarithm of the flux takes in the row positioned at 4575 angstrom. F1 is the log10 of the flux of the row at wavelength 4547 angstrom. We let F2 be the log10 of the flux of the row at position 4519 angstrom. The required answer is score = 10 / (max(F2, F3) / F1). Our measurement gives 4.19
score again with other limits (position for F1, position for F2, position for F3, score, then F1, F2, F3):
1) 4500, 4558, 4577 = 4.22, 1.14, 1.17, 2.69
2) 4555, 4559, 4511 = 4.54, 1.16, 1.17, 2.56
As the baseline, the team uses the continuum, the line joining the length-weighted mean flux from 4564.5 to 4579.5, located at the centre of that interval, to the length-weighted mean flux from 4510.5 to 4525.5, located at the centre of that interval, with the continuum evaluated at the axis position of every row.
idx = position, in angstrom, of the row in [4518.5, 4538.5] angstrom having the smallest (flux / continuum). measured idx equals 4531 angstrom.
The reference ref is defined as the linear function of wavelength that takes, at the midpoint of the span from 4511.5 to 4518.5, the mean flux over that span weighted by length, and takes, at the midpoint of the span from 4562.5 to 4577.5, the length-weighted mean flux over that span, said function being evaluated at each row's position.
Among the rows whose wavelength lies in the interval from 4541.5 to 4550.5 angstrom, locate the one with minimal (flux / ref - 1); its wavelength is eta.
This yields 4548 angstrom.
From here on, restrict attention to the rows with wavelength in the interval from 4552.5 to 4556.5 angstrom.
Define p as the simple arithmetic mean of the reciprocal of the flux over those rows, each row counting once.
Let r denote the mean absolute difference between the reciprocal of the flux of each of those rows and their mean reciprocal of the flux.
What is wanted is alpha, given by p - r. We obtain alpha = 0.0677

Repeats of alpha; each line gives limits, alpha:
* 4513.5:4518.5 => 0.0694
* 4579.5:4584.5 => 0.0726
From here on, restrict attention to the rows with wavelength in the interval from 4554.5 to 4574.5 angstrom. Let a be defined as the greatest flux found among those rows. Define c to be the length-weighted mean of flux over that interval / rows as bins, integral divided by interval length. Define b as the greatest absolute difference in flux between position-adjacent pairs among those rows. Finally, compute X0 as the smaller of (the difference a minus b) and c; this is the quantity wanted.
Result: 14.27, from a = 15.32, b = 1.05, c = 14.4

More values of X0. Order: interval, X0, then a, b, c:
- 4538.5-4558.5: 13.72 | 15.08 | 0.83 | 13.7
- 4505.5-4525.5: 13.51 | 14.9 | 0.92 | 13.5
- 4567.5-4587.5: 14.17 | 15.32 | 0.92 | 14.2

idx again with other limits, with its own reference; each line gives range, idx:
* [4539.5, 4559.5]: 4548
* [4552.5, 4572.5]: 4565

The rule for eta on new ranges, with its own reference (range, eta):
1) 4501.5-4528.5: 4509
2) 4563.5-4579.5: 4565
